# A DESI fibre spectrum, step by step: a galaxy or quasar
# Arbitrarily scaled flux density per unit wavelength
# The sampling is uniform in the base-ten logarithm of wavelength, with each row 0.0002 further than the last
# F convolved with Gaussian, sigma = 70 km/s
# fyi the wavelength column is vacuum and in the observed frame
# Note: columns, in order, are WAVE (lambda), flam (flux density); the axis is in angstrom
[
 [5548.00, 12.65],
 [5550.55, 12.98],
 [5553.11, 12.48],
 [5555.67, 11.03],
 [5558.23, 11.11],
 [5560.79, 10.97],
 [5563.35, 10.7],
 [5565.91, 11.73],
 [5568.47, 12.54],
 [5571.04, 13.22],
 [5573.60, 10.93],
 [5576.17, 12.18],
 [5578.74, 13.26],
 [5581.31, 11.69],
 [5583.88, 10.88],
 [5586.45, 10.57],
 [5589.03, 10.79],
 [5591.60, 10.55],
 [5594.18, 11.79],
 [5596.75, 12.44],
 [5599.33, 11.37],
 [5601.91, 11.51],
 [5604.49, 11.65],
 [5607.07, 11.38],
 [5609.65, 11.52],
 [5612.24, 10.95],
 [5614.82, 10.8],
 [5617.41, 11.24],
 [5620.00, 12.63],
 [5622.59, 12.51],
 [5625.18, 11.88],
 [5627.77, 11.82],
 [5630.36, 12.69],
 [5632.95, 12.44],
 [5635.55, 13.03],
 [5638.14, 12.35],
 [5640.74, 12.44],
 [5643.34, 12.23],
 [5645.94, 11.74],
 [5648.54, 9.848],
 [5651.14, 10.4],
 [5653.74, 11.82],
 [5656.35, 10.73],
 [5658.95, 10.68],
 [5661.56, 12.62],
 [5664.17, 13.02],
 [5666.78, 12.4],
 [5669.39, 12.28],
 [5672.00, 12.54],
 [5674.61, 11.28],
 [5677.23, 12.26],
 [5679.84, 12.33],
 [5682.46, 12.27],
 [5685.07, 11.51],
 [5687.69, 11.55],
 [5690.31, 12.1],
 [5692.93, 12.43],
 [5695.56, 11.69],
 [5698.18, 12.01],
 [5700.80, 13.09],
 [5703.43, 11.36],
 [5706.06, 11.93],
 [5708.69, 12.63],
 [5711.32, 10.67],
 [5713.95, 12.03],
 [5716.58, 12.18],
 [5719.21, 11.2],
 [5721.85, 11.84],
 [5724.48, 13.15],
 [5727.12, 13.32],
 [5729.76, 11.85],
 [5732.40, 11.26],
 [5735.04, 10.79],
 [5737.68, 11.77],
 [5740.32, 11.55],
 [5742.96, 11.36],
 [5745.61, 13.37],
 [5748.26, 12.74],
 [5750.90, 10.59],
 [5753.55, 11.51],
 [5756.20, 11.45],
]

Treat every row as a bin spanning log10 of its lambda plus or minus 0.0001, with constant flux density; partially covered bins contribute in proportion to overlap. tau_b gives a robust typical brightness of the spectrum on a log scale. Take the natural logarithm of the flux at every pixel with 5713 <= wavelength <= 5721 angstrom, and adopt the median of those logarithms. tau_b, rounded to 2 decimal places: 2.49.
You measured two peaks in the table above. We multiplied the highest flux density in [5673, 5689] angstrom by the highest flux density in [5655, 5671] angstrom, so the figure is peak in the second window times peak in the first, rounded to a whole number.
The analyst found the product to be 161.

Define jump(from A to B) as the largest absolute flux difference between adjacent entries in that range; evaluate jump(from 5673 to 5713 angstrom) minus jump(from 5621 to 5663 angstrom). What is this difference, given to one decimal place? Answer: 0.0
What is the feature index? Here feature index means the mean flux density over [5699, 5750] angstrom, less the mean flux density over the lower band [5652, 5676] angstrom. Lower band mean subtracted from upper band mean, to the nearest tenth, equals 0.1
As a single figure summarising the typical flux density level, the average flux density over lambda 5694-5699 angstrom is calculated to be 11.85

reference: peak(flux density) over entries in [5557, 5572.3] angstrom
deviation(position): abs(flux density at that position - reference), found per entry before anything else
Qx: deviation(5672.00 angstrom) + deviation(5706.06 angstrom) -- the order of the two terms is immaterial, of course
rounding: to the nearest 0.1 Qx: 2.0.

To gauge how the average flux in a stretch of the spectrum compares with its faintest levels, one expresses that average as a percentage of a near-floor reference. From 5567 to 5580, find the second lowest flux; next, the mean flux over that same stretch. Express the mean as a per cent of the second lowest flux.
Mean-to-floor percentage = 102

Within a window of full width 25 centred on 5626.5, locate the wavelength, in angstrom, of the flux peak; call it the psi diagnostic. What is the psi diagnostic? 5635.55 angstrom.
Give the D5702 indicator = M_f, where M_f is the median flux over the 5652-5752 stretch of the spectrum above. 12.0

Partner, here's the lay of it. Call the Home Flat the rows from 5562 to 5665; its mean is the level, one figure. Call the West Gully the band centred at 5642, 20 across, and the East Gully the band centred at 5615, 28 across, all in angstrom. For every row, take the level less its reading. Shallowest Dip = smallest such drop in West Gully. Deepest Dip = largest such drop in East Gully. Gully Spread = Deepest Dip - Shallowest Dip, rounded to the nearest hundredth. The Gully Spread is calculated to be 2.23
